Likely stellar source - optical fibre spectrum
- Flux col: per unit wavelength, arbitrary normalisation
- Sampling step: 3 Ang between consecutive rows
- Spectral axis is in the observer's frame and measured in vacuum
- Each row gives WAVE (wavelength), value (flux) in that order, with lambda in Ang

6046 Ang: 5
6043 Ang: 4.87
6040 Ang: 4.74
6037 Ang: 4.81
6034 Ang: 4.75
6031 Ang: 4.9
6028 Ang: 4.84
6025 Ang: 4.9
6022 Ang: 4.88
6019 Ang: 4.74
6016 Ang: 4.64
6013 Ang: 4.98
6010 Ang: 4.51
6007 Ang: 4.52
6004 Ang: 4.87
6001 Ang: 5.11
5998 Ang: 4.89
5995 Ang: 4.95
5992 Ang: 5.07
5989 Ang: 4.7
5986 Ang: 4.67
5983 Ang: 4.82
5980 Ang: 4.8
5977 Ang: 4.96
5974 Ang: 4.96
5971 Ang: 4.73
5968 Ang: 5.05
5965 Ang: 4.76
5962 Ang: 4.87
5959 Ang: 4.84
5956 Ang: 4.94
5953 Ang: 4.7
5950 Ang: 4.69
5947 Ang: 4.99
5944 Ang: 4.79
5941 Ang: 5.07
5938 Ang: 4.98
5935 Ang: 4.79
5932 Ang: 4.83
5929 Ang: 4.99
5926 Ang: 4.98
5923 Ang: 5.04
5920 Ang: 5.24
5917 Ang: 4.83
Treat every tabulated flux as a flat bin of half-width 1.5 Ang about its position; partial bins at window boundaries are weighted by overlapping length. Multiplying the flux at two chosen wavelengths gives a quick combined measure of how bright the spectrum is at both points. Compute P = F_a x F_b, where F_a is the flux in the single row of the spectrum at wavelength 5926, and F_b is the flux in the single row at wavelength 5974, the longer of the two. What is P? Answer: 24.7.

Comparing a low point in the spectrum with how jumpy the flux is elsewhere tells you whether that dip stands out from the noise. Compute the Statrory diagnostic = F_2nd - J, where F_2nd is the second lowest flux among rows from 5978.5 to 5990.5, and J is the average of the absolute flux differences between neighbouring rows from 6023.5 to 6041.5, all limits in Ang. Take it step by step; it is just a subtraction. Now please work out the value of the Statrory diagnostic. 4.62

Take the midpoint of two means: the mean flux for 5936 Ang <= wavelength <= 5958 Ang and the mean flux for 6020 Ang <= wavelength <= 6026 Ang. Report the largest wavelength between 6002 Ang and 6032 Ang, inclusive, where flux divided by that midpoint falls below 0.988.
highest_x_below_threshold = 6019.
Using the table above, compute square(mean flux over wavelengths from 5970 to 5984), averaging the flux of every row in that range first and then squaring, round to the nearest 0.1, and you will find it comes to 23.6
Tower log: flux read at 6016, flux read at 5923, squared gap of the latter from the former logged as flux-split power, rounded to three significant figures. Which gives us 0.160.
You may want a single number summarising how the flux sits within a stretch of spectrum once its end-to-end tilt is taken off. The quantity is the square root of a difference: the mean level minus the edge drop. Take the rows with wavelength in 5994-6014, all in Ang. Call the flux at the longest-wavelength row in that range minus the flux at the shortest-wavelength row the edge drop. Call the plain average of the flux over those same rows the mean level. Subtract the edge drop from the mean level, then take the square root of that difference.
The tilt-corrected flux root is 2.19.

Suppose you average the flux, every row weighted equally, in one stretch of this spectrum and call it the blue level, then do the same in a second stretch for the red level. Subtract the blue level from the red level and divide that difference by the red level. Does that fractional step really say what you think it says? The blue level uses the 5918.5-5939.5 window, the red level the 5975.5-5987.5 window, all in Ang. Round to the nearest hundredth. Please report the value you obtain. -0.03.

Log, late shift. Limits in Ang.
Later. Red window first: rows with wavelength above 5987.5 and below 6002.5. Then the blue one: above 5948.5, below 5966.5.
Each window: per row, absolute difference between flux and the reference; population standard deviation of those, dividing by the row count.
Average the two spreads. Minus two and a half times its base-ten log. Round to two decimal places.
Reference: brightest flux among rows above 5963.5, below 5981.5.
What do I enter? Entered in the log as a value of 2.46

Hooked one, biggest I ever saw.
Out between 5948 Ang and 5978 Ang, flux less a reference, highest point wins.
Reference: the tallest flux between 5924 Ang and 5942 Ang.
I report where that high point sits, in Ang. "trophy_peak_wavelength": 5968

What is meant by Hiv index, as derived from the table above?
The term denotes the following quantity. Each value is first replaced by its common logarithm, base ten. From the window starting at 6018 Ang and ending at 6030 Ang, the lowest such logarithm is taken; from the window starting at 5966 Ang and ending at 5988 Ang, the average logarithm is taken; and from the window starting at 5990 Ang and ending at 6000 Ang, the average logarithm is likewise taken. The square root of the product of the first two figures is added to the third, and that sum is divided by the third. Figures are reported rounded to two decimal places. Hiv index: 1.98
